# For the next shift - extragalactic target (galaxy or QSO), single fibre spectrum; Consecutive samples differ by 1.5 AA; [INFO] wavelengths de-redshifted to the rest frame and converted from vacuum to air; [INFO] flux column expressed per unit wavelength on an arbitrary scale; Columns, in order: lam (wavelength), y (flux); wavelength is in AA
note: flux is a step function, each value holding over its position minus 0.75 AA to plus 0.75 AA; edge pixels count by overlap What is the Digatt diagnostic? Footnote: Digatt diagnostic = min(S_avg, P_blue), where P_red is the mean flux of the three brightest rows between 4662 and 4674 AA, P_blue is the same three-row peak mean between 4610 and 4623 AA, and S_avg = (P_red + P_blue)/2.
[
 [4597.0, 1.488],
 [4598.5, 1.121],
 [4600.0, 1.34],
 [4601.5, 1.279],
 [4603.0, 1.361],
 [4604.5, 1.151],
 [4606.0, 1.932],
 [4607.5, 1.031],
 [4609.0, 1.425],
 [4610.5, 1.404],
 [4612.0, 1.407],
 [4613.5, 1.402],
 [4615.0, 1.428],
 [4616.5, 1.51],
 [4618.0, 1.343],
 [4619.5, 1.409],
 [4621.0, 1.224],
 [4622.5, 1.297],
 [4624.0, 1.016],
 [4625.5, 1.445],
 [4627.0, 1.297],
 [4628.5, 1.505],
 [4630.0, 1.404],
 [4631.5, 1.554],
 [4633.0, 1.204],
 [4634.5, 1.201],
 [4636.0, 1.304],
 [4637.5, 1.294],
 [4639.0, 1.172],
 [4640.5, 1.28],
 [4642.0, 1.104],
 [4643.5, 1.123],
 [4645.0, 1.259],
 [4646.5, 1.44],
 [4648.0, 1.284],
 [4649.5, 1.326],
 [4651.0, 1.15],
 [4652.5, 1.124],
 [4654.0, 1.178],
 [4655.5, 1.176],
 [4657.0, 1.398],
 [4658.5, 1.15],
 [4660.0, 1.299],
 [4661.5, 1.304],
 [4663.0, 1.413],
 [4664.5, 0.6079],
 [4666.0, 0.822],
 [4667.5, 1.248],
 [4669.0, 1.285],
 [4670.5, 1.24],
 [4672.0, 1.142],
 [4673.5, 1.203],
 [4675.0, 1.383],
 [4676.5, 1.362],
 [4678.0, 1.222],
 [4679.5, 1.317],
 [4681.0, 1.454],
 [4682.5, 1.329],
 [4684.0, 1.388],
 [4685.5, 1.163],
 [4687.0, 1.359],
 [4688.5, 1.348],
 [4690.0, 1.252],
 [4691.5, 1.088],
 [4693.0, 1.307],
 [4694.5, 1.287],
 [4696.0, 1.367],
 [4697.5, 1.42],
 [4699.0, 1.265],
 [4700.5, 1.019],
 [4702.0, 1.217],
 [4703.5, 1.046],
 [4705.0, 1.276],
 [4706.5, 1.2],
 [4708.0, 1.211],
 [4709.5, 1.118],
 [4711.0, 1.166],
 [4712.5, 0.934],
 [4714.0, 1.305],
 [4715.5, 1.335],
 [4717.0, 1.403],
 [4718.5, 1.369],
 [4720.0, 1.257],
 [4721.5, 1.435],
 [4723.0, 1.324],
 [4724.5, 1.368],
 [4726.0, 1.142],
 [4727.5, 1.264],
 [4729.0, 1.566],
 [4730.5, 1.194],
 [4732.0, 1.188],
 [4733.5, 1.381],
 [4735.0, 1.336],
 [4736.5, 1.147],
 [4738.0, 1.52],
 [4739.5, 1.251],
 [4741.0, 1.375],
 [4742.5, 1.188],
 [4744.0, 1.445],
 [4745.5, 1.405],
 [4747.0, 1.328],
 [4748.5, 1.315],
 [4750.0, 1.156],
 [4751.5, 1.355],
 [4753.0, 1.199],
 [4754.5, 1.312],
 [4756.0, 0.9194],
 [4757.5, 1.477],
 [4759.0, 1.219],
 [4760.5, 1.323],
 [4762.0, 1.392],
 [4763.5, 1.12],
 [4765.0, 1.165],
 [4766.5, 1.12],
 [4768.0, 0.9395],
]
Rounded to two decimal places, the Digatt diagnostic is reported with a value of 1.38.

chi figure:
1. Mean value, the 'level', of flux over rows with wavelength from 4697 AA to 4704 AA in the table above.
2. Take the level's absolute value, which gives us 1.19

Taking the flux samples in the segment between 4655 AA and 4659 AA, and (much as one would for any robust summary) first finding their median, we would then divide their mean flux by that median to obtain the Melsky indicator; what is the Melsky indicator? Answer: 1.06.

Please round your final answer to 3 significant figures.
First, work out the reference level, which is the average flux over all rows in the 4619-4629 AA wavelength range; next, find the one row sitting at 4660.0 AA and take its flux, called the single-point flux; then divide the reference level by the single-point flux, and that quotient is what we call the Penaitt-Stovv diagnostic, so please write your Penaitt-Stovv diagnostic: 1.01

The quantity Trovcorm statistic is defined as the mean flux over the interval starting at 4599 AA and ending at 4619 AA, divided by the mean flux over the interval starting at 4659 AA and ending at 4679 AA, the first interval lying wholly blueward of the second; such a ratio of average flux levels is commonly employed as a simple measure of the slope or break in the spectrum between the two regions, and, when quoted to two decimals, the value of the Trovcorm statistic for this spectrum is 1.16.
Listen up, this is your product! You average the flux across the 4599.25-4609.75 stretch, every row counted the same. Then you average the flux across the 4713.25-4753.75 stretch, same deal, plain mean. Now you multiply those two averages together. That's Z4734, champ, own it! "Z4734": 1.79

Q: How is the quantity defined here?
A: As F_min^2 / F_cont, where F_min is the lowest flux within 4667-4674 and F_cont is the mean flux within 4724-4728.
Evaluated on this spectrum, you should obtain 1.0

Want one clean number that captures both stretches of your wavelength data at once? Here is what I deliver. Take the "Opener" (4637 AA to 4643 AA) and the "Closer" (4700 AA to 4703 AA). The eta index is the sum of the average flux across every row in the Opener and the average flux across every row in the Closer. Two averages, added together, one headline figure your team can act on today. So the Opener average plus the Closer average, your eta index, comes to 2.33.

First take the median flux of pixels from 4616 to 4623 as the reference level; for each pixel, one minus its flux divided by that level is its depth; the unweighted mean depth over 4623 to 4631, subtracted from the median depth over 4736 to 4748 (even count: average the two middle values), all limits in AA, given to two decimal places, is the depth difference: -0.01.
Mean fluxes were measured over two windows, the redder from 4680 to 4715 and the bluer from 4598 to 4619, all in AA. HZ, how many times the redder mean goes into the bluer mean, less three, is -1.90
